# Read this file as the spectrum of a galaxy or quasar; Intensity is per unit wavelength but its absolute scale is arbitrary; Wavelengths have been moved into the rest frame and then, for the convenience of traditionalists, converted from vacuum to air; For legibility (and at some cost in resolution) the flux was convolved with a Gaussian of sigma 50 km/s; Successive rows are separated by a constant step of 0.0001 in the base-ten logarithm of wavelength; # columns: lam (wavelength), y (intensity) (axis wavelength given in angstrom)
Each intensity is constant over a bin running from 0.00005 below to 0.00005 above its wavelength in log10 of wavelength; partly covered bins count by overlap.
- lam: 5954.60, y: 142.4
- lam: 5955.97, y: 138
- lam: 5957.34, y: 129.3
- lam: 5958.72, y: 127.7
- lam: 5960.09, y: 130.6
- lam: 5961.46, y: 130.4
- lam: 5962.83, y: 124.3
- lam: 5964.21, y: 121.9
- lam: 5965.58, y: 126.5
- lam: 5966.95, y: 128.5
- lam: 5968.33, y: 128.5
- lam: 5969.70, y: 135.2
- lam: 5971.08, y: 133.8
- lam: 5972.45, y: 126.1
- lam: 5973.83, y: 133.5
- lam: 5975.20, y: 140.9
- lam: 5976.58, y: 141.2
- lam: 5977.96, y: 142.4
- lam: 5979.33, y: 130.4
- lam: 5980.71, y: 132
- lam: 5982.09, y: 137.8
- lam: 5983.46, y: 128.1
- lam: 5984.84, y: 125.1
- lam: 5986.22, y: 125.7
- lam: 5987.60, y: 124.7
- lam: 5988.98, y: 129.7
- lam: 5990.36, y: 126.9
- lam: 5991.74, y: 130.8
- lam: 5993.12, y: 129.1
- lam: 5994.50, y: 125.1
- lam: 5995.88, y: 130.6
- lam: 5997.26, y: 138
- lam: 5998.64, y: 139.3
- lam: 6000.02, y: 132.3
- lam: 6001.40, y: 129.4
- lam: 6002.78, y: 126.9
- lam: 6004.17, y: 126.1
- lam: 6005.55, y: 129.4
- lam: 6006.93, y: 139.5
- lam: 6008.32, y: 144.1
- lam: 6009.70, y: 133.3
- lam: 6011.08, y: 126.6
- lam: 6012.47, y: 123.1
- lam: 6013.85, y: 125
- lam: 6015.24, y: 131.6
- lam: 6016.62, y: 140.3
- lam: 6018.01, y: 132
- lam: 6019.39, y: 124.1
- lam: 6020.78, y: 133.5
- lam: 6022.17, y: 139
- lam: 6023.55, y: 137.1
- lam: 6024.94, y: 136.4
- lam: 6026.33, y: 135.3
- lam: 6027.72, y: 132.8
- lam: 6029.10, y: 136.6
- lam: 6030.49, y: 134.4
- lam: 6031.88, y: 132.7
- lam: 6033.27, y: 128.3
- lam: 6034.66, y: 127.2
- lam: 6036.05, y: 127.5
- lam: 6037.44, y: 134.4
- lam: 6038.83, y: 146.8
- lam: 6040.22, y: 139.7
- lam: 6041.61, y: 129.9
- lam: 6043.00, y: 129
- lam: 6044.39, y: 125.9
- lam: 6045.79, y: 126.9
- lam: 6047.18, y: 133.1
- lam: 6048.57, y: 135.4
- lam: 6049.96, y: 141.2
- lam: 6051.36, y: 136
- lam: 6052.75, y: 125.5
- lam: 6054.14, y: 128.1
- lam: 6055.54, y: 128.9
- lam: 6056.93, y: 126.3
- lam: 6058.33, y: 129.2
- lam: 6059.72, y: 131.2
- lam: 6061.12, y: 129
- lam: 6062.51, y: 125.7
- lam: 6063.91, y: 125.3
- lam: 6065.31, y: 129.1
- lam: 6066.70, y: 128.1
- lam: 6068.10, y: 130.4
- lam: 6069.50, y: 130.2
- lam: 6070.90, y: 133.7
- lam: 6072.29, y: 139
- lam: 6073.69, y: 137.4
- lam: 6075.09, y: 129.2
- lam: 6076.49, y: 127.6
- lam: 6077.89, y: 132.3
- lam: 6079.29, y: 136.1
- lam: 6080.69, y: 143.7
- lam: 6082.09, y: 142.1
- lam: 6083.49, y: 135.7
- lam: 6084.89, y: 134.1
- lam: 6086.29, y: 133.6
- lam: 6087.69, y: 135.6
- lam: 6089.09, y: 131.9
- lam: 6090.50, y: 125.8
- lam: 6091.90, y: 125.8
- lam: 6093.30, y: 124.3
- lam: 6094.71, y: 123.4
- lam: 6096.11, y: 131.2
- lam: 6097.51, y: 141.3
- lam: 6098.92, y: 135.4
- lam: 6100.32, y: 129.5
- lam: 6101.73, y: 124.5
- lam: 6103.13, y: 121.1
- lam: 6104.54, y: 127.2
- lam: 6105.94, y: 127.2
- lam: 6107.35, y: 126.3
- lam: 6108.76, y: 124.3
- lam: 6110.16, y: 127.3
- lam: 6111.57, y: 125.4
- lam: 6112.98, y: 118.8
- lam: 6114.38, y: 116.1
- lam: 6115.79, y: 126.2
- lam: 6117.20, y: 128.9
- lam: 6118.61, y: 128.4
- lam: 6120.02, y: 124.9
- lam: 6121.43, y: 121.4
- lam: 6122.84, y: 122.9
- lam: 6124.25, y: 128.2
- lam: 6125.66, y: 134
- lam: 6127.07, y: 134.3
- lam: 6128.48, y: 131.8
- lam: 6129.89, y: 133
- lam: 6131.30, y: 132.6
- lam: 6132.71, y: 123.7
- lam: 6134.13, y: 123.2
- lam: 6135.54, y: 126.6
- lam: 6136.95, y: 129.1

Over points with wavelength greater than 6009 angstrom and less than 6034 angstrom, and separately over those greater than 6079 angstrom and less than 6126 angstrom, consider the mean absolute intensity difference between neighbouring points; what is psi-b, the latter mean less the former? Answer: -0.7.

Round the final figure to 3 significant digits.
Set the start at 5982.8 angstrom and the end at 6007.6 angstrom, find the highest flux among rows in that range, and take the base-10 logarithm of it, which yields 2.14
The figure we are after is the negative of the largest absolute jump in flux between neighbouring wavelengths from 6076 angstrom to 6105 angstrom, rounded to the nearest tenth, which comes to -10.1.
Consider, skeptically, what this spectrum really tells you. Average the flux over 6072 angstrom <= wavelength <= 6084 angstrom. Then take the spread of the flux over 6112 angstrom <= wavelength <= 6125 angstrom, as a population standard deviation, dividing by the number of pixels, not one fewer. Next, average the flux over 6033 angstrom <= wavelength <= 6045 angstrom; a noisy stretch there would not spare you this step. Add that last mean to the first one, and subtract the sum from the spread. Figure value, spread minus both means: -264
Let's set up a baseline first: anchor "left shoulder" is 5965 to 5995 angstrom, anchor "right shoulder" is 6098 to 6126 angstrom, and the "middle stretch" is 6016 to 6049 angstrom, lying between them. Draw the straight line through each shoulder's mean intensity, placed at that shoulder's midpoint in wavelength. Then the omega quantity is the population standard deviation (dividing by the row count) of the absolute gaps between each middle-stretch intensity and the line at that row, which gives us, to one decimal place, 4.0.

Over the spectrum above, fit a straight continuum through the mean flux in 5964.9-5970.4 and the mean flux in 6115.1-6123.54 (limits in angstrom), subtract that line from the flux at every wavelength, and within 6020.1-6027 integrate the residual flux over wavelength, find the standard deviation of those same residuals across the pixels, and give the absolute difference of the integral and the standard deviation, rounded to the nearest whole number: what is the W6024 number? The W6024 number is 55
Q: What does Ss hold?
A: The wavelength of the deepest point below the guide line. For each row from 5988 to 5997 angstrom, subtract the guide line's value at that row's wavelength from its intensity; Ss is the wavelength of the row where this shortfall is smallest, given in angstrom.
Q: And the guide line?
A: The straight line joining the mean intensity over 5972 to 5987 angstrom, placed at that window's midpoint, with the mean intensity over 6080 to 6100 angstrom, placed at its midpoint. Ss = 5994.50 angstrom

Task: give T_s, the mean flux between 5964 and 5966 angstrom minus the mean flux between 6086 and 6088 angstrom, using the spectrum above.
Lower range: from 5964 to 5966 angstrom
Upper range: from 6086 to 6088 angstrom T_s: -10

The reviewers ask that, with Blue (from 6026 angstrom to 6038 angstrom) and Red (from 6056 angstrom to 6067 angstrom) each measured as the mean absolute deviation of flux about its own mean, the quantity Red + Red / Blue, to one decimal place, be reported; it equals 2.2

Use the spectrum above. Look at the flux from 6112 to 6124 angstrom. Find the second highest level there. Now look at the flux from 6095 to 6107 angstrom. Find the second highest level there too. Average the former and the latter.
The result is 132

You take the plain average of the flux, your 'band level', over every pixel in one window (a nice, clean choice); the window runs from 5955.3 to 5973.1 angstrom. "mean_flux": 129.3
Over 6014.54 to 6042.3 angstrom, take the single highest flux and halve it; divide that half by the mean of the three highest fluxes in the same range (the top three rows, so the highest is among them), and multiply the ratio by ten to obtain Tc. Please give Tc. 5.16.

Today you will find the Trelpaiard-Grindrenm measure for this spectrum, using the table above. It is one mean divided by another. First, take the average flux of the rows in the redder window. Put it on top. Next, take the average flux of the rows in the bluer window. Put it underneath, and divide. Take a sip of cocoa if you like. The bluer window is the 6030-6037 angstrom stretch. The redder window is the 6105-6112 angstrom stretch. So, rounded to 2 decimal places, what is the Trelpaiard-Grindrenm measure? 0.97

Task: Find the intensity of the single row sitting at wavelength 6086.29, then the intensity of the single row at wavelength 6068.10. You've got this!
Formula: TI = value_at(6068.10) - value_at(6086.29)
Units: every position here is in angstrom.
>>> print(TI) -3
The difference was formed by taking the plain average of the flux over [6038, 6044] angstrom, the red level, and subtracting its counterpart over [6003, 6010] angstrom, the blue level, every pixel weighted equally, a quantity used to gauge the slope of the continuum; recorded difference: 1.9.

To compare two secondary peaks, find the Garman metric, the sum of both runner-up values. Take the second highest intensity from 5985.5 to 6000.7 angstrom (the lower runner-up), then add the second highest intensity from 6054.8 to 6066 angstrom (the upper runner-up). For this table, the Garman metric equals 267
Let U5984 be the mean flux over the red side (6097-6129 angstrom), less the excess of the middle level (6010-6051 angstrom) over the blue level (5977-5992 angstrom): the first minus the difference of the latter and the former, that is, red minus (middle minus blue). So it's 125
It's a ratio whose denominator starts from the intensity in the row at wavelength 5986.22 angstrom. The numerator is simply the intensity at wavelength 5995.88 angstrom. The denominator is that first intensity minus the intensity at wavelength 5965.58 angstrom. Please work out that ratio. -163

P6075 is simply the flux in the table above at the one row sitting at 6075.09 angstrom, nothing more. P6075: 129.2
